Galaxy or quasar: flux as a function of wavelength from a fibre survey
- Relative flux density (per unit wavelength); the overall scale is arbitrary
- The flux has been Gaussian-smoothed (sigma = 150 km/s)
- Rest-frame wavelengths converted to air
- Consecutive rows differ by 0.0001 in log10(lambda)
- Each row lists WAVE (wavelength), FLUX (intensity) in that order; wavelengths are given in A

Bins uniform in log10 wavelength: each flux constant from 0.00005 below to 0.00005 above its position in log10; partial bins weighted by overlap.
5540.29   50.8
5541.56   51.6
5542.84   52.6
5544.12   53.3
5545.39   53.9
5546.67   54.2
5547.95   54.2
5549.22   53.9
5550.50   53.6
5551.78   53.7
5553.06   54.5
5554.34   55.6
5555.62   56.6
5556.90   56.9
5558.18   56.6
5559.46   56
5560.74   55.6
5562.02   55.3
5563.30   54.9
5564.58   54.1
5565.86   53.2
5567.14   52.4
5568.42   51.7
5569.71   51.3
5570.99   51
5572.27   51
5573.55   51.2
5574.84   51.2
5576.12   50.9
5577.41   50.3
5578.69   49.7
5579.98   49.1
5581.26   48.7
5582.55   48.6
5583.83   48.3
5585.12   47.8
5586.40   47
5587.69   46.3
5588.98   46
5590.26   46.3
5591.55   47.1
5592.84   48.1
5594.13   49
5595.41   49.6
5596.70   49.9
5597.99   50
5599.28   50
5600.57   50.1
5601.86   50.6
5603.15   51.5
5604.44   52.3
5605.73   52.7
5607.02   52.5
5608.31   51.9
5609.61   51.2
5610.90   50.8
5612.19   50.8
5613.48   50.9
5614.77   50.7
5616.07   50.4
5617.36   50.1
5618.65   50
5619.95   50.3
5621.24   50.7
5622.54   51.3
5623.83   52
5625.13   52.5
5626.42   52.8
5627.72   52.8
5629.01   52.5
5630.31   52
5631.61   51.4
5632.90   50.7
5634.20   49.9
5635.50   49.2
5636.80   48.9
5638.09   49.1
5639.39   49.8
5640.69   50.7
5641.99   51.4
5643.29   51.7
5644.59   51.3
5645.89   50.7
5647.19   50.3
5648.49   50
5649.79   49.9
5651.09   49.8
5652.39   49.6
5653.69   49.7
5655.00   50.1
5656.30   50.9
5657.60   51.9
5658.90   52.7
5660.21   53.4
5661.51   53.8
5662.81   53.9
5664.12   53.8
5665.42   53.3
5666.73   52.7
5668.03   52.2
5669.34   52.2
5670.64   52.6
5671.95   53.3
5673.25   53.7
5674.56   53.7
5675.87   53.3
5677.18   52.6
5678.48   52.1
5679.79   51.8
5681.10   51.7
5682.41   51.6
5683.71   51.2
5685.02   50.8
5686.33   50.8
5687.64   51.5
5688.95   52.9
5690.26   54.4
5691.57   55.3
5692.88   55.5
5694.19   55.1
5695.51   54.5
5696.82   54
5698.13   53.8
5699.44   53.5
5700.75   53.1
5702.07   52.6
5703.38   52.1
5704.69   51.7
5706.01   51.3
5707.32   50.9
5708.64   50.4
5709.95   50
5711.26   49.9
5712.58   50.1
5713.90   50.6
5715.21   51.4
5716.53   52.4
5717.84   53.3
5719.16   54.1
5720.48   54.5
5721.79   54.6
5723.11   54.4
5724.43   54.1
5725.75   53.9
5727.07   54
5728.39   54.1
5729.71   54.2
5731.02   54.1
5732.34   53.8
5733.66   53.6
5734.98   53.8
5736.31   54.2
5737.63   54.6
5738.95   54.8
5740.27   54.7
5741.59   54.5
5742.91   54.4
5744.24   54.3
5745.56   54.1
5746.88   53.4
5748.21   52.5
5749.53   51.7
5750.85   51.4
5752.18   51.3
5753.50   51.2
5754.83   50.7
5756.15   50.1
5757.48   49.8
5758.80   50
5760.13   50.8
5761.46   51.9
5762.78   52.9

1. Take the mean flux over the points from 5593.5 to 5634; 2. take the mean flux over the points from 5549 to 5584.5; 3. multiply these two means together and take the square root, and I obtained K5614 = 51.9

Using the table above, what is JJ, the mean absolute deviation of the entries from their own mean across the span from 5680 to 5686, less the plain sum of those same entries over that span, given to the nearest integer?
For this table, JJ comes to -205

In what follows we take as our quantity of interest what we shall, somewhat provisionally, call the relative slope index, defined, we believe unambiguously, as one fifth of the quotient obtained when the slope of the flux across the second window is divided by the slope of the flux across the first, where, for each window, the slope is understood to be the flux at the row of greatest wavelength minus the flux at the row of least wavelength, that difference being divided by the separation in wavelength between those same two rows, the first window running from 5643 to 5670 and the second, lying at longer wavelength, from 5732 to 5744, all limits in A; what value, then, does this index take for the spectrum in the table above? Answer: 0.59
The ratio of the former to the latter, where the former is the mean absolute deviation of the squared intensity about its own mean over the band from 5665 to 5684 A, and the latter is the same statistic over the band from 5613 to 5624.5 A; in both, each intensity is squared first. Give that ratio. 1.5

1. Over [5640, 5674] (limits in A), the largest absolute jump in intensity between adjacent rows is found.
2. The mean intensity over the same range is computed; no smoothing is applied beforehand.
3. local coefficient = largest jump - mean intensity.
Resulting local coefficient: -50.8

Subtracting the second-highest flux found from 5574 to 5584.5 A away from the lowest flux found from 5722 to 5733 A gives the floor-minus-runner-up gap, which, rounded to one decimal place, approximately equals 2.9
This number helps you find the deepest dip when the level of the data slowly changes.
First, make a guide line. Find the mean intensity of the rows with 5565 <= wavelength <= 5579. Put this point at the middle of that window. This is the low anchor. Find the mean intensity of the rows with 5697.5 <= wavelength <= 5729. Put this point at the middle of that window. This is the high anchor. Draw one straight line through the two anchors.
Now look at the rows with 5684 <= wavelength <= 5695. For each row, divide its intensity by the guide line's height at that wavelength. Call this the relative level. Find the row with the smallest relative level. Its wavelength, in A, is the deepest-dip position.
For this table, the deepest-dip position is 5686.33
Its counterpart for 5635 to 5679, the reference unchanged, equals 5636.80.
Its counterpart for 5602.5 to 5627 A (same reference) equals 5618.65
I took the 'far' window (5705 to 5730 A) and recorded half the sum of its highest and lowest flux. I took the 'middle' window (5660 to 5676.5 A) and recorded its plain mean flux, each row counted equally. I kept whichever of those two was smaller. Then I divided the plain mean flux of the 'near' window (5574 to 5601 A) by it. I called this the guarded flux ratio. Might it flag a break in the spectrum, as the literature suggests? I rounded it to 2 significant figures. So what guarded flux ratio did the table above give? 0.93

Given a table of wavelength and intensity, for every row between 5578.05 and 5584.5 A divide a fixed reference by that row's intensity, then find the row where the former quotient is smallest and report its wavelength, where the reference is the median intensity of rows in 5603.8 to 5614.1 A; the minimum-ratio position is 5578.69 A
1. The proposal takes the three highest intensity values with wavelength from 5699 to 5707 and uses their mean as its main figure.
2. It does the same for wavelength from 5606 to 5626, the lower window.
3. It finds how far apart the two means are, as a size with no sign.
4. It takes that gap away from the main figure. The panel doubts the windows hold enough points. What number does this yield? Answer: 52.3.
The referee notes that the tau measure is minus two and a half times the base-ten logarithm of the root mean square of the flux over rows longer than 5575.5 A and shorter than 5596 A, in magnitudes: -4.21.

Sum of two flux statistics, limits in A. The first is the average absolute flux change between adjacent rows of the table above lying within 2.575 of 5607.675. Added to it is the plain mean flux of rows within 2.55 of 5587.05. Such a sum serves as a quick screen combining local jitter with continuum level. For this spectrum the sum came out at 47.3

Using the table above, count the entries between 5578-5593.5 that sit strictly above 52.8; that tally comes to 0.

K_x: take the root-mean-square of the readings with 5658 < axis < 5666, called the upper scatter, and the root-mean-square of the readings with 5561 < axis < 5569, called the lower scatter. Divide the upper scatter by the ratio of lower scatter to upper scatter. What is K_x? 53.4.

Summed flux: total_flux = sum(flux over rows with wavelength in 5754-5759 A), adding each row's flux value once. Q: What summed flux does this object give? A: 200.6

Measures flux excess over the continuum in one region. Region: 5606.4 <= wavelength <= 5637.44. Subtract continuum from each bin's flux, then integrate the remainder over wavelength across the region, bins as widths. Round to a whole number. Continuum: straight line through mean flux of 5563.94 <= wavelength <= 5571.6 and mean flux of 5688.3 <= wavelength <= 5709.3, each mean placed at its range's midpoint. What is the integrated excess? -49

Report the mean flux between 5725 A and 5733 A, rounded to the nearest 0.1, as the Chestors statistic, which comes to 54.0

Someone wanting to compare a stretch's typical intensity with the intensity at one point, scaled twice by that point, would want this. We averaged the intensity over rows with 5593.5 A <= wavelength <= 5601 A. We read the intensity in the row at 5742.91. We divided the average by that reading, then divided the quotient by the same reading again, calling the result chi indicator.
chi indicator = 0.0168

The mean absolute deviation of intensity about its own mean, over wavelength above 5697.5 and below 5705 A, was 0.67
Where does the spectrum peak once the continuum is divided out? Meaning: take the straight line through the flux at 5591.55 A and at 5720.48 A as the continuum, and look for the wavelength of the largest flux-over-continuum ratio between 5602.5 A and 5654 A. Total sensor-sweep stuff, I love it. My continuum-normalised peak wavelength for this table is 5605.73 A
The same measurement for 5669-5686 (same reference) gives 5673.25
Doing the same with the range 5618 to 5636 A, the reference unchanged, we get 5626.42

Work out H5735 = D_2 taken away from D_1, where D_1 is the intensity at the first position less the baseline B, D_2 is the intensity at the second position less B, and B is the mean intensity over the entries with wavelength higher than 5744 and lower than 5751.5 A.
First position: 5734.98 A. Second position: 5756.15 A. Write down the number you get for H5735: 4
